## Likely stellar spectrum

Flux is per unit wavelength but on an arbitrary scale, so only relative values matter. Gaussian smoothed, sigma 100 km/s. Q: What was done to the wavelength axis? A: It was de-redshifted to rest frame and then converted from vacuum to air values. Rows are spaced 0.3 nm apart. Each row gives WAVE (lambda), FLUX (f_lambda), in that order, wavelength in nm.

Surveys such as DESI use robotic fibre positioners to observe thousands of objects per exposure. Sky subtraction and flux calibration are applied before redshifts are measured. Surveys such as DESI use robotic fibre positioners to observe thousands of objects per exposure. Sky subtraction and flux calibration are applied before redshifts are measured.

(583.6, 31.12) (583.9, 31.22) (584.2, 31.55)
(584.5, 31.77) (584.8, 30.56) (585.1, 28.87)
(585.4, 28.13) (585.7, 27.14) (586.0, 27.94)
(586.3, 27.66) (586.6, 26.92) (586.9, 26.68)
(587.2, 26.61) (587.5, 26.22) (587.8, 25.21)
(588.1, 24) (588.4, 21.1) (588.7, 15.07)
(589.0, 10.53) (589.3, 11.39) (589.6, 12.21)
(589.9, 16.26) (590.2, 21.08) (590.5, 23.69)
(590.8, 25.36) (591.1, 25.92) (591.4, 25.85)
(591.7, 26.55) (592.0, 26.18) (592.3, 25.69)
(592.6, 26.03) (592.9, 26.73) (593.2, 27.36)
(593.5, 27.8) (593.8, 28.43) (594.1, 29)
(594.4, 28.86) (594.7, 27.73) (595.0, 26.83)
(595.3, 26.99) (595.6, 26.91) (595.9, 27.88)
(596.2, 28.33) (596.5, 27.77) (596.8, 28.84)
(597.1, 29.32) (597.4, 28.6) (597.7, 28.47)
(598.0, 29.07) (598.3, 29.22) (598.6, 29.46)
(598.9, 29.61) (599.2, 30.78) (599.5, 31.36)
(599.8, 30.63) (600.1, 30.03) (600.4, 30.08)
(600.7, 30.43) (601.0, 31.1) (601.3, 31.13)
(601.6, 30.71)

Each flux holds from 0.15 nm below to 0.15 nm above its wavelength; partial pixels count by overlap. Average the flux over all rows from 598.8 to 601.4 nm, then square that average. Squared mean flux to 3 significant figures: 935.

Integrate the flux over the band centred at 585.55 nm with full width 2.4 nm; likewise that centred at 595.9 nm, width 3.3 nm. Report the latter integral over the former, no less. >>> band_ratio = 1.3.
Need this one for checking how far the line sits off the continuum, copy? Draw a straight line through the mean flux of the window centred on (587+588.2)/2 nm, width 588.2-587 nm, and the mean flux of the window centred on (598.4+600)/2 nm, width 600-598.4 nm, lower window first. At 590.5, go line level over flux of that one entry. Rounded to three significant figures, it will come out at 1.13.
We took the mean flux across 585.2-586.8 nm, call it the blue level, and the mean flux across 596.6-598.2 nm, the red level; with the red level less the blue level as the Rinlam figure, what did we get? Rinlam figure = 1.3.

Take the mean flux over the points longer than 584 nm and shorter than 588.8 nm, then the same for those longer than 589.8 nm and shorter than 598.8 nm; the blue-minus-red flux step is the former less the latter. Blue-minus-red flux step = 0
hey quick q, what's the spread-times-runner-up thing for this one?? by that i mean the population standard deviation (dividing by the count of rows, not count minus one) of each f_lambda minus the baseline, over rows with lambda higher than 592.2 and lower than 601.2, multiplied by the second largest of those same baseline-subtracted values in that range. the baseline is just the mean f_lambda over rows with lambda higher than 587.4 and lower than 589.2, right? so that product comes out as 16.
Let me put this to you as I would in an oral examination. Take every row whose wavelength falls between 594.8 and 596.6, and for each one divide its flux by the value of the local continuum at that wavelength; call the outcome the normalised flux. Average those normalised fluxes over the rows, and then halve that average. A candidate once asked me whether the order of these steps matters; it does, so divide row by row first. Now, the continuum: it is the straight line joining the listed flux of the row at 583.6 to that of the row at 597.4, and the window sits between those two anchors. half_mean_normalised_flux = 0.47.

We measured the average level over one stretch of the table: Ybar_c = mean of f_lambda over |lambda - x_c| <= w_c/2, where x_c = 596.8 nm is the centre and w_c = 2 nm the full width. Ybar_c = 28.5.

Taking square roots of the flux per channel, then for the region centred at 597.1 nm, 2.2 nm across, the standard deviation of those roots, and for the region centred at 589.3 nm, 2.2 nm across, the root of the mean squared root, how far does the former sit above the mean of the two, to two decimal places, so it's -1.94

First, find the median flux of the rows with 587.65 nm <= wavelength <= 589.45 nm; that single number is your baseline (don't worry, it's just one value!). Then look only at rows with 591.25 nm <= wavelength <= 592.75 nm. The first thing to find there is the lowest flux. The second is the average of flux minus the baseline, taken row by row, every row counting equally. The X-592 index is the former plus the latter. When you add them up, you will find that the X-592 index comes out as 34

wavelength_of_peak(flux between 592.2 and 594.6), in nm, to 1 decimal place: 594.1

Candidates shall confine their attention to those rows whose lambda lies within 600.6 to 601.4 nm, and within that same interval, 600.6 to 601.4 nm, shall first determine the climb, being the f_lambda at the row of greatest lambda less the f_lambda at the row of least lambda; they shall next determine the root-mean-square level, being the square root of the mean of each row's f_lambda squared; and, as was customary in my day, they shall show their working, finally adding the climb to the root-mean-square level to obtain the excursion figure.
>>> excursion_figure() 31.6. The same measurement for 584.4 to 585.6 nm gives 26.2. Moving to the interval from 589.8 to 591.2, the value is 32.4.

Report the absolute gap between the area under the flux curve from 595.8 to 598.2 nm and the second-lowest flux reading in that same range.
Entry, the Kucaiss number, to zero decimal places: 41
